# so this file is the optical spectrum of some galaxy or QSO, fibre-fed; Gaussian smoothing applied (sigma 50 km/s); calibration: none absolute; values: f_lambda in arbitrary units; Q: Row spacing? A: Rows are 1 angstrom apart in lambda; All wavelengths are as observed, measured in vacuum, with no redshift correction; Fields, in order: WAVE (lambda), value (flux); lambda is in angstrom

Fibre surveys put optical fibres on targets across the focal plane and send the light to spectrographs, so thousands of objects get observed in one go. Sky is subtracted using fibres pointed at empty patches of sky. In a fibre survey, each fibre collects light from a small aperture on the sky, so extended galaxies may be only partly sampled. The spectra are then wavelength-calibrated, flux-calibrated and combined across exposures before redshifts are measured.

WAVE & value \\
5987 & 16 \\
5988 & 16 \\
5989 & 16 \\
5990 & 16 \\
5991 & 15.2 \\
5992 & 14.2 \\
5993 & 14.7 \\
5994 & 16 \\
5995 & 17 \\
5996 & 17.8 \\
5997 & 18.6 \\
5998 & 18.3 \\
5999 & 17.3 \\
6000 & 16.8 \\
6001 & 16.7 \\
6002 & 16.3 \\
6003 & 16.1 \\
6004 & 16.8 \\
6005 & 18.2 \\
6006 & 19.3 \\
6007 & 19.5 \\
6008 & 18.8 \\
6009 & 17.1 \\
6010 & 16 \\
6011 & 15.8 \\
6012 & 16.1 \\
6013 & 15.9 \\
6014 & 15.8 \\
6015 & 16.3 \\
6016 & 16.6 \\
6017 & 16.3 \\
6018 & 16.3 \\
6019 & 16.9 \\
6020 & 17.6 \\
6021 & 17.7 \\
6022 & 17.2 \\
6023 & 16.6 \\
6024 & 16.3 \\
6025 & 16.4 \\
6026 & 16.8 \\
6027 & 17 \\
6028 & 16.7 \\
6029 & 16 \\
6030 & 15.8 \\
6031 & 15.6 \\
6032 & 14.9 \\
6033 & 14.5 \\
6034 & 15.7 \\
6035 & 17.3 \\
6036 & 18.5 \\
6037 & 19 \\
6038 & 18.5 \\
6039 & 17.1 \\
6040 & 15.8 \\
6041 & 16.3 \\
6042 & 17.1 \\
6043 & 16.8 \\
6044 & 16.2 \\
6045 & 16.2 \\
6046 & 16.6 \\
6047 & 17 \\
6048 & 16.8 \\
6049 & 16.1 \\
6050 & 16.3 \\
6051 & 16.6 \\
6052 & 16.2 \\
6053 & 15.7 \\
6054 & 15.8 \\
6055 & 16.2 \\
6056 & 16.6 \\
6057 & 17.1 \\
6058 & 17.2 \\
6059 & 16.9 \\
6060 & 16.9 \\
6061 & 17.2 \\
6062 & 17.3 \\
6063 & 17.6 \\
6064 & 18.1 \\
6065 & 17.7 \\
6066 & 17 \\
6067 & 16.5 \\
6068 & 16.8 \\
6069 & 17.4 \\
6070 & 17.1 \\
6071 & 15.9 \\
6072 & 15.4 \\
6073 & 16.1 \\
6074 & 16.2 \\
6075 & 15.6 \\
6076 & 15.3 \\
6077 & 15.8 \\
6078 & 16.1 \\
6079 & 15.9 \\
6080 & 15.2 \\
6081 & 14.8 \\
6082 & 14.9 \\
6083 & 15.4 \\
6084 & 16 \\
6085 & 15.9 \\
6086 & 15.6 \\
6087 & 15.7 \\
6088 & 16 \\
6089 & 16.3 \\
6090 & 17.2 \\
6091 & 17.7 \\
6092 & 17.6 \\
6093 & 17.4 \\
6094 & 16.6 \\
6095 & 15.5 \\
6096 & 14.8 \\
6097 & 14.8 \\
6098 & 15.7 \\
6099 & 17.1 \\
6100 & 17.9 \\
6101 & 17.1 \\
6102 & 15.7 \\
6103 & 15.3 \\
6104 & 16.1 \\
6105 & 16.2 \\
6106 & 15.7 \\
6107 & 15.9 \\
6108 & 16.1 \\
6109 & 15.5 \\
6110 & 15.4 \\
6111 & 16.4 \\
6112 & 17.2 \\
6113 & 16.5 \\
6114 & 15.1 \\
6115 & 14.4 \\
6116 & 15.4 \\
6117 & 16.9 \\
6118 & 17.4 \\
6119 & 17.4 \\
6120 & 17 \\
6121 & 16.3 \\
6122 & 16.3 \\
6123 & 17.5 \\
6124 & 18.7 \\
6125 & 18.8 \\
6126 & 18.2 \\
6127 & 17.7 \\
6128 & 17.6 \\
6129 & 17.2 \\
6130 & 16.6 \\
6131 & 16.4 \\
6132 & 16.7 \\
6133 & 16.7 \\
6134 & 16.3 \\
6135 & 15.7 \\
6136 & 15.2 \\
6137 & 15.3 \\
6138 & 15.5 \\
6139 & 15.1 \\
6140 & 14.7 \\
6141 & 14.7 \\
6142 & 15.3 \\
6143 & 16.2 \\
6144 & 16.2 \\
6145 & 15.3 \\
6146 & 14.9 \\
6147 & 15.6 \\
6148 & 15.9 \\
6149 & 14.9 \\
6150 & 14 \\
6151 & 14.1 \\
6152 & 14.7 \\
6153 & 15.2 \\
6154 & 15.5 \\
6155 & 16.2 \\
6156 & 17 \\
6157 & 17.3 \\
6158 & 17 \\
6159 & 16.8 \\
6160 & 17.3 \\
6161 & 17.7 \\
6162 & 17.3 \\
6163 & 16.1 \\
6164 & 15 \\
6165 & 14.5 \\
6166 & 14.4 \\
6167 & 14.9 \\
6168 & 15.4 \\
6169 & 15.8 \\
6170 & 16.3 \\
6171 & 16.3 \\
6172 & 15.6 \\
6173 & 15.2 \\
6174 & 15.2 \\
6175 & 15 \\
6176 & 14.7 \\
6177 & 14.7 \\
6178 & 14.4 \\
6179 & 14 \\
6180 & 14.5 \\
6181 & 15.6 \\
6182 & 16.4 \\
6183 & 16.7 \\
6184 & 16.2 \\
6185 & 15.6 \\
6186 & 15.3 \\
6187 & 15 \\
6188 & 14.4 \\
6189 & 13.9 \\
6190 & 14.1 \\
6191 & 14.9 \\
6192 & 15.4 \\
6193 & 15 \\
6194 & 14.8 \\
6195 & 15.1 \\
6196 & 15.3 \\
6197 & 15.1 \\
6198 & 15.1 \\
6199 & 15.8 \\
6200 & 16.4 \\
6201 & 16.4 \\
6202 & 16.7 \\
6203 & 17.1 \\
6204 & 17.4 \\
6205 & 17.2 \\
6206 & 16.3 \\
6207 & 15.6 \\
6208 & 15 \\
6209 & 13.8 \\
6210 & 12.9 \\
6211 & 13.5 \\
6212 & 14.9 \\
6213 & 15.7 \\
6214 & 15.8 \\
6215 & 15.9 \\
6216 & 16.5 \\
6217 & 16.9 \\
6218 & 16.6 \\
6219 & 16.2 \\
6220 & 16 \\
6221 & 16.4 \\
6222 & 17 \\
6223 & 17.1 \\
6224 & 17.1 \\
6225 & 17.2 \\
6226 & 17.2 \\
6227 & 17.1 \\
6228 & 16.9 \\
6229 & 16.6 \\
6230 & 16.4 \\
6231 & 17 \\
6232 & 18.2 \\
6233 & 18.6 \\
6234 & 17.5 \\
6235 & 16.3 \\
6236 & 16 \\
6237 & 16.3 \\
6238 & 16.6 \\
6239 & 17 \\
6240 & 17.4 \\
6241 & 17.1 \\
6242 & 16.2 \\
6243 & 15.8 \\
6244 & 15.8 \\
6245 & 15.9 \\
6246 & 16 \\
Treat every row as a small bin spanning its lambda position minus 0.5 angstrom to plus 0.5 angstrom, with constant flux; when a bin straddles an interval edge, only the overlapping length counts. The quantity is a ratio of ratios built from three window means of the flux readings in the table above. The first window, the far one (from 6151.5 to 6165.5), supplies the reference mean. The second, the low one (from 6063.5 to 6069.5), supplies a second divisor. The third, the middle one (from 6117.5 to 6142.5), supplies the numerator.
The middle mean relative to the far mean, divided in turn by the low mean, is 0.059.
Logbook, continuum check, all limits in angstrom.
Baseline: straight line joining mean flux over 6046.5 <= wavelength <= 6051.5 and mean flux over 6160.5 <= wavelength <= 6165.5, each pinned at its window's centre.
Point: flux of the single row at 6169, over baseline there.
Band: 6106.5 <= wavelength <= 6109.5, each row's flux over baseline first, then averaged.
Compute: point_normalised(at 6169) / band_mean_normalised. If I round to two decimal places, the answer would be 1.01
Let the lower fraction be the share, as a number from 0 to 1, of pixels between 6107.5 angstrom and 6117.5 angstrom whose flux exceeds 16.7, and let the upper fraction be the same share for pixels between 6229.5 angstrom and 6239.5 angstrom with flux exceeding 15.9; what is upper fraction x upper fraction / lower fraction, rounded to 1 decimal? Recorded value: 5.0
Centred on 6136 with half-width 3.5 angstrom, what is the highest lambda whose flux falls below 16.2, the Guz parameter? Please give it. 6139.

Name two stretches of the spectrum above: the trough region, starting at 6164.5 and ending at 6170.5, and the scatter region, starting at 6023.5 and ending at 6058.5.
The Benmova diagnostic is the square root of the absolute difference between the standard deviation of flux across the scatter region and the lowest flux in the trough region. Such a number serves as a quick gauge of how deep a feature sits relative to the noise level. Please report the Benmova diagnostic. 3.67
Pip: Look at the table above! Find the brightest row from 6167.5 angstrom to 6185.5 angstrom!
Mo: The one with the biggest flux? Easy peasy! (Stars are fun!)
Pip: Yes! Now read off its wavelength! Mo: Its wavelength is 6183 angstrom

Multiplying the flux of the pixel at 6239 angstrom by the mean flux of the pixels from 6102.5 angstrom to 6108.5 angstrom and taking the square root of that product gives 16.4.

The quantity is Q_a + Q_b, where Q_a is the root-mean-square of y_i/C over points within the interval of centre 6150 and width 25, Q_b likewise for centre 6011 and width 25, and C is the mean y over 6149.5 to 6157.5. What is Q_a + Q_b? 2.12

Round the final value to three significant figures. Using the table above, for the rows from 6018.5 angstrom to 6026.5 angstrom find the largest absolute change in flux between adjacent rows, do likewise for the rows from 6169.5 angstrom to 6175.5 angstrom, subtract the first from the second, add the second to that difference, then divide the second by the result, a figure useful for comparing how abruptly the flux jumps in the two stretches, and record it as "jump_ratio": 1.00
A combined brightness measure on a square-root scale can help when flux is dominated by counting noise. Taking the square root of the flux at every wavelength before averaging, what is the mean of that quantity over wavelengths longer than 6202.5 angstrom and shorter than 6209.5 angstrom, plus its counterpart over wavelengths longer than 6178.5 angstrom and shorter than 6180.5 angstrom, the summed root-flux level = 7.78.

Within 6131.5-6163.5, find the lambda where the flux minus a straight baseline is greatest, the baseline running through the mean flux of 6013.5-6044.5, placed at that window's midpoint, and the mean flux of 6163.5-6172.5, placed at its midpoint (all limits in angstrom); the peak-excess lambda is 6161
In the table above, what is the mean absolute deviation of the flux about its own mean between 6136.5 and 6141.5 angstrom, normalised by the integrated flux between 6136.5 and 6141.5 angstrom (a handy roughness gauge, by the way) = 0.0038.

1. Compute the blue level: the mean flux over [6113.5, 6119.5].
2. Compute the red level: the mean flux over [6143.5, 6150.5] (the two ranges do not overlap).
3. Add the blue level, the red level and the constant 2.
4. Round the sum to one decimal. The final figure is 33.4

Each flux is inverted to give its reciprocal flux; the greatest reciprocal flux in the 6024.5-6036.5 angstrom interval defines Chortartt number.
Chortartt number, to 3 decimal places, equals 0.069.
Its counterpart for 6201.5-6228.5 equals 0.078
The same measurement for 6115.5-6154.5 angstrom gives 0.071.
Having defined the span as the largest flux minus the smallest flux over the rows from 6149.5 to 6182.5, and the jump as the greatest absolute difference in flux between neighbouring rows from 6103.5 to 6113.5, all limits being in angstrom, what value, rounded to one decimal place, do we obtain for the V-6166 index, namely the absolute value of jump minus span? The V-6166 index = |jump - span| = 2.7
